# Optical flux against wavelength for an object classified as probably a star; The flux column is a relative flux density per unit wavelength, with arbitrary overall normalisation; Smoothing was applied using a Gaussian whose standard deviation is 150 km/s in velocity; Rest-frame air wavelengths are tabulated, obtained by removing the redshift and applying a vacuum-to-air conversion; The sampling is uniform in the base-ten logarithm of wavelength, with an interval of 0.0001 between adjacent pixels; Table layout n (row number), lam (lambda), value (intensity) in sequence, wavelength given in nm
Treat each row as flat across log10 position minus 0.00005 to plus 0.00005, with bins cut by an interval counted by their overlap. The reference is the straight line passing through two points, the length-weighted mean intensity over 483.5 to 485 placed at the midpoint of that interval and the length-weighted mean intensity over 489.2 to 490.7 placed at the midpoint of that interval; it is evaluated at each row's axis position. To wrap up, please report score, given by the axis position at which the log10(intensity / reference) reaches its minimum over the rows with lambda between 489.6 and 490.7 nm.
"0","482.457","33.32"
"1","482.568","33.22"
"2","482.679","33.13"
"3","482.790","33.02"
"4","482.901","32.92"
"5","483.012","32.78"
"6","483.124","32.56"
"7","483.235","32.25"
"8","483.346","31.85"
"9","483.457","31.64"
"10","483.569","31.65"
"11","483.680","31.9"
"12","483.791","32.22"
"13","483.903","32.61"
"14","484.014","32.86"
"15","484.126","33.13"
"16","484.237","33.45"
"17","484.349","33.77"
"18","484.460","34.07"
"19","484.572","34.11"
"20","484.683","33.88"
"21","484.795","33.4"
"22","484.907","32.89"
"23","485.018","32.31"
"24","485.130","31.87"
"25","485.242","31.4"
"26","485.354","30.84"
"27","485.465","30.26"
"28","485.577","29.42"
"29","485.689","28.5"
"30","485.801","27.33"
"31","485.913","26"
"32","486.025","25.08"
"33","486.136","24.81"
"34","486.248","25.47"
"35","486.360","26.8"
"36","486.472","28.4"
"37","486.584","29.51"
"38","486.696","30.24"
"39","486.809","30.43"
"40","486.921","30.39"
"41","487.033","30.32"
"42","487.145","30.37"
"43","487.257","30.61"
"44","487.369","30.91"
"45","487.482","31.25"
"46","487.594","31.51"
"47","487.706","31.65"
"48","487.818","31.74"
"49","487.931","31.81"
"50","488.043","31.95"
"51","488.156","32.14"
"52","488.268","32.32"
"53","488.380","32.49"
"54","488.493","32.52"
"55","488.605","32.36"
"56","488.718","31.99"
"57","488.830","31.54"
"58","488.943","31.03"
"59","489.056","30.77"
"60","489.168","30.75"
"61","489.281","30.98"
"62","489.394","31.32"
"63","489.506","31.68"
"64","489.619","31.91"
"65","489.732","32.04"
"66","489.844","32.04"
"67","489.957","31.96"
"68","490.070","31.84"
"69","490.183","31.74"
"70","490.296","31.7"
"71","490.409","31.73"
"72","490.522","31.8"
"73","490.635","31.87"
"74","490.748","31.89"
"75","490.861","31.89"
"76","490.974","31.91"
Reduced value 490.296 nm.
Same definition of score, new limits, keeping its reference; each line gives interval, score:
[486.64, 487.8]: 486.696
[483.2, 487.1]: 486.136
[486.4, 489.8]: 486.472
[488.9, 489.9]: 489.056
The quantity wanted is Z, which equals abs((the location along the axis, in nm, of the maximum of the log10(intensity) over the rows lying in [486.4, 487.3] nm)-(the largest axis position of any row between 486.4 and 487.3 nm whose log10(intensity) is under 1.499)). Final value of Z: 0.00 nm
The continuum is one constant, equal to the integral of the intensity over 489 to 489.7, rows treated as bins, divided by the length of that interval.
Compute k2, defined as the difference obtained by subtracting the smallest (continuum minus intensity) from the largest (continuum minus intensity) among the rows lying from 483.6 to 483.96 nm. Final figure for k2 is 0.7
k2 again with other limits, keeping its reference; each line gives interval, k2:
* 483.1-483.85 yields 0.9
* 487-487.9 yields 1.4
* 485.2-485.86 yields 4.1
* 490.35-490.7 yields 0.1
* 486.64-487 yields 0.2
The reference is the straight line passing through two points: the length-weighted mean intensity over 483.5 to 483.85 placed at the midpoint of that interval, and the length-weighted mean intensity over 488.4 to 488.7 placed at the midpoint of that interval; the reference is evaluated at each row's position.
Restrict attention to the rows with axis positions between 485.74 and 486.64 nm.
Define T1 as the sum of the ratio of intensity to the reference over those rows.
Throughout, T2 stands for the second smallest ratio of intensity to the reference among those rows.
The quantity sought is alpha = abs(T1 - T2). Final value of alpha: 5.86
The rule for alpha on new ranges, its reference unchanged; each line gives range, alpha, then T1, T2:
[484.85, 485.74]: 6.81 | 7.73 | 0.92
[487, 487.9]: 6.76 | 7.71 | 0.94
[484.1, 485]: 7.37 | 8.41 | 1.04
